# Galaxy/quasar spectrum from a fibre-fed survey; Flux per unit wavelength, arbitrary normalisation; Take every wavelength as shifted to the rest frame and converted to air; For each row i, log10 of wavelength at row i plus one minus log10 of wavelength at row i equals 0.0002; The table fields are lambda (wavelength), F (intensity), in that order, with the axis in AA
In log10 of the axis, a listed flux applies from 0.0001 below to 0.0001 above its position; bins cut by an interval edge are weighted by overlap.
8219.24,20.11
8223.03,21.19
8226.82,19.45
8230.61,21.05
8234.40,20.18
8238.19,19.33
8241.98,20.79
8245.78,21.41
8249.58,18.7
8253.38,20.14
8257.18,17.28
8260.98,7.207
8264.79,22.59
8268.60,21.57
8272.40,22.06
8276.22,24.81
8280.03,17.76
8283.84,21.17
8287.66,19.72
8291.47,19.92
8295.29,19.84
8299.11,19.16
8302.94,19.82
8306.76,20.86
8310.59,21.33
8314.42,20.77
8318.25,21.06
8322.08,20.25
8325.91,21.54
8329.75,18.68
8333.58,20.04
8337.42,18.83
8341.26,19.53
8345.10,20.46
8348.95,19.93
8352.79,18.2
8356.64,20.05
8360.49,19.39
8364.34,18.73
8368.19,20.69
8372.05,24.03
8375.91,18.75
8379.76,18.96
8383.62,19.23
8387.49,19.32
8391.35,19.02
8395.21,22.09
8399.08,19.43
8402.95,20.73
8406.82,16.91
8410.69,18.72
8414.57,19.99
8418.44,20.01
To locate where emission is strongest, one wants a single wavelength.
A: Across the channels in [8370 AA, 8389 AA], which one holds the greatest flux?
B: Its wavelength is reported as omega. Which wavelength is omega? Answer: 8372.05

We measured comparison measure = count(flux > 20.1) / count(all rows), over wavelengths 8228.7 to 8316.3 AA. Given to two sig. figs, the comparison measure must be 0.57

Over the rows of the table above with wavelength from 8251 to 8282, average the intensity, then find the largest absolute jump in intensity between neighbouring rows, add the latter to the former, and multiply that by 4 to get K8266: 138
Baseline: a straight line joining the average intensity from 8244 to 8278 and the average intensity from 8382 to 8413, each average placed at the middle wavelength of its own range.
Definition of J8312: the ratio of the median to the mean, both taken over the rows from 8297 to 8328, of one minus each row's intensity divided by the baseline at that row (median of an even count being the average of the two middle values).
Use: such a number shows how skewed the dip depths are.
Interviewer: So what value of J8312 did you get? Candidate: 1.2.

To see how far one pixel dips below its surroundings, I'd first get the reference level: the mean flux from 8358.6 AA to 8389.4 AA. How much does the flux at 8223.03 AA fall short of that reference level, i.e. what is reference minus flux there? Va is -1.3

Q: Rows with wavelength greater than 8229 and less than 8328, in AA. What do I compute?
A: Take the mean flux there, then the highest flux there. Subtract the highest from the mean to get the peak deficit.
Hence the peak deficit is -4.8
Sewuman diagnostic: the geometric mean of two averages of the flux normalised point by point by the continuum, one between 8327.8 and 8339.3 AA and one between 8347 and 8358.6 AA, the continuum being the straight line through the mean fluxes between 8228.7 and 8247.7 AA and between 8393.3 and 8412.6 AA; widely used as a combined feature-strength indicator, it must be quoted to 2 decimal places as 0.97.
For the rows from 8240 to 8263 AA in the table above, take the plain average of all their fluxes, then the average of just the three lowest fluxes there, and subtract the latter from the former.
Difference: 3.2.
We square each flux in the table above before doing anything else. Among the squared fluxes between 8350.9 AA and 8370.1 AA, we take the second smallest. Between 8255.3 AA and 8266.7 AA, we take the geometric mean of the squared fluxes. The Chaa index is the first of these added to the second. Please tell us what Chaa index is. 550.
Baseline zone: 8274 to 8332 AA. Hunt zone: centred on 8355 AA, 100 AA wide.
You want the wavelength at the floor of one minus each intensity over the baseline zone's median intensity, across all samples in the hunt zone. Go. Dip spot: 8372.05 AA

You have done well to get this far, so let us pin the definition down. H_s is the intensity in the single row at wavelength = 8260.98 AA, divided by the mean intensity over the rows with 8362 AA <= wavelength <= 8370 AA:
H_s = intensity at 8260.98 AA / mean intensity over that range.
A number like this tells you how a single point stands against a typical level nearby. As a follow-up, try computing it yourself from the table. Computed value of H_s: 0.37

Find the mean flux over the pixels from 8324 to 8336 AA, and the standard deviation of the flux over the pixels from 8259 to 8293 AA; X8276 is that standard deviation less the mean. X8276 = -15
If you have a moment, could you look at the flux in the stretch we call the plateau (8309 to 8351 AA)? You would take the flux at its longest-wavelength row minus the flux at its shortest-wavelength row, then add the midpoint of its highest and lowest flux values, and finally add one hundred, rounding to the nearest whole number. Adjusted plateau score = 119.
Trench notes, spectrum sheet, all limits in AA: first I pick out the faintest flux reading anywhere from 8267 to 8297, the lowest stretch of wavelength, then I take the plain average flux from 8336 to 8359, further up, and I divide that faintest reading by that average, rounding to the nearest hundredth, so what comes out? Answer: 0.91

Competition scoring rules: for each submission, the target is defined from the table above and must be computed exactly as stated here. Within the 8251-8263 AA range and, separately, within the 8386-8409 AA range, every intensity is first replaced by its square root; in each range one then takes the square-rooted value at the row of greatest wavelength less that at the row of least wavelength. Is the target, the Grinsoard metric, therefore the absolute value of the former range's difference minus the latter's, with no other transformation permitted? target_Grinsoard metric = 1.5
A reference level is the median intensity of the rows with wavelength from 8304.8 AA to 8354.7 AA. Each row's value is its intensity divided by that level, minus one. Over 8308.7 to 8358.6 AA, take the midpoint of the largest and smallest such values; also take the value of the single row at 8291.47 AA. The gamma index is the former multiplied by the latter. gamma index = 0.0003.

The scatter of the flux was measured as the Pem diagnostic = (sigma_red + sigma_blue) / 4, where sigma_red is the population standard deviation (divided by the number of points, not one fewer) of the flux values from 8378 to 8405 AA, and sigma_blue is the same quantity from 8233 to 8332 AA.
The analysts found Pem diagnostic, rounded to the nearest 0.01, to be 1.01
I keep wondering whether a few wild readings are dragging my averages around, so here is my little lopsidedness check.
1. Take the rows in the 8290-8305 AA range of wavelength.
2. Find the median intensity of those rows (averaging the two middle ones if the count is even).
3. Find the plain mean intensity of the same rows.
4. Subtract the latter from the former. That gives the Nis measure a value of 0.14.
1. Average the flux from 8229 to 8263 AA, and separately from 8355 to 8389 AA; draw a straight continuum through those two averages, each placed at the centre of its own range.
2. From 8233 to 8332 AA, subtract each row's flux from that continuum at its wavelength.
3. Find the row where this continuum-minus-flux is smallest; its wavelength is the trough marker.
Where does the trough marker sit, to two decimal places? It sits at 8276.22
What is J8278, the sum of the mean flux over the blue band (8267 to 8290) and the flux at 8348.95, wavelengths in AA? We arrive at 41.1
